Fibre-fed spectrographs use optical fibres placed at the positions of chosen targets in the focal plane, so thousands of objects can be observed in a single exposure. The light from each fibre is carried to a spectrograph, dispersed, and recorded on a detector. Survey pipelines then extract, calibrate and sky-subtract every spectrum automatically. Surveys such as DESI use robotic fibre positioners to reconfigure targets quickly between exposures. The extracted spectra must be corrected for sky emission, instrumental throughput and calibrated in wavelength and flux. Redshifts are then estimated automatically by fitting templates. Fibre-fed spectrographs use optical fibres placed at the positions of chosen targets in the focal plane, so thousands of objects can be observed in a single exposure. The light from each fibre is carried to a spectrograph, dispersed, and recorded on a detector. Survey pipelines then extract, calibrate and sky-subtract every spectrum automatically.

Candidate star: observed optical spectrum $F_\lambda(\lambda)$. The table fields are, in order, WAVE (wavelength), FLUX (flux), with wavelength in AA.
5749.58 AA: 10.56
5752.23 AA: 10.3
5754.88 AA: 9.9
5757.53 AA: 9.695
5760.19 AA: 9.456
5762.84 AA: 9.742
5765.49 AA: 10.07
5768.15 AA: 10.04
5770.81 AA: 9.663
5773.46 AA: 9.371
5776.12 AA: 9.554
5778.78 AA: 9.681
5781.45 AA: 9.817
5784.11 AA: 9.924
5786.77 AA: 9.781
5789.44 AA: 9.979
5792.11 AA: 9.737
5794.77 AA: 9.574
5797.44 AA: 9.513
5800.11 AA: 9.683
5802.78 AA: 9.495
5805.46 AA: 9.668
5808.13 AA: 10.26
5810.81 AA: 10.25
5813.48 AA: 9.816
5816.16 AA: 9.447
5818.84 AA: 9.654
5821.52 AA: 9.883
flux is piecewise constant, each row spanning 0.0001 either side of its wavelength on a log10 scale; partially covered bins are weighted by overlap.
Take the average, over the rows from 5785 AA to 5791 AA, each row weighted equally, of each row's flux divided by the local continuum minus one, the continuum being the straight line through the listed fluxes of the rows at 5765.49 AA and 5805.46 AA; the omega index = 0.00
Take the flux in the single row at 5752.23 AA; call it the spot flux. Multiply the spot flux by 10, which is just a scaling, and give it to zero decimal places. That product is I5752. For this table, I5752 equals 103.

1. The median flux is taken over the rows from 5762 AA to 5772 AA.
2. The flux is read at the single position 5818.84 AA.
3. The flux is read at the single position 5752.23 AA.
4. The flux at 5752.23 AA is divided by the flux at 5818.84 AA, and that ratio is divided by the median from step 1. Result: 0.108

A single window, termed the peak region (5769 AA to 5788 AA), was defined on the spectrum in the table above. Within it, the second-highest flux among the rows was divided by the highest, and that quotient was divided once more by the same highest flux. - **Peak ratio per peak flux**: 0.0997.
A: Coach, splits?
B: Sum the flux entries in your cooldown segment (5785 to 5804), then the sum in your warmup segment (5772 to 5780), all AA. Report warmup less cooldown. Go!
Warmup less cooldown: -39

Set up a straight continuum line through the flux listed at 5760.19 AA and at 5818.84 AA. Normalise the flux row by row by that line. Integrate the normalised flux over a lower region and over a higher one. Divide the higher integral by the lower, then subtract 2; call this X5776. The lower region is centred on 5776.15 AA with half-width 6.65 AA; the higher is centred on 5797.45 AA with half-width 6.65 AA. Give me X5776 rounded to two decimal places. -1.01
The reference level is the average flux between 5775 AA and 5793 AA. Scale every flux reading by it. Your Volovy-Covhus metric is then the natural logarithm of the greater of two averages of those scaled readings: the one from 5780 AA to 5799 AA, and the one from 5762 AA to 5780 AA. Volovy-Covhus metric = -0.002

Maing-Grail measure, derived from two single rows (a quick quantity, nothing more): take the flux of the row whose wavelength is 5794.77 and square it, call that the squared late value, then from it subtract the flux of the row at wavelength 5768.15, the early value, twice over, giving 72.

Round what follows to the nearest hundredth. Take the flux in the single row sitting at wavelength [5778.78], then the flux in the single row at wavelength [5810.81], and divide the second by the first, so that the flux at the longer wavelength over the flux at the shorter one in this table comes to 1.06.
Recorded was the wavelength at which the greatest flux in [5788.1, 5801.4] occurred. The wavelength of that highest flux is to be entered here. 5789.44 AA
